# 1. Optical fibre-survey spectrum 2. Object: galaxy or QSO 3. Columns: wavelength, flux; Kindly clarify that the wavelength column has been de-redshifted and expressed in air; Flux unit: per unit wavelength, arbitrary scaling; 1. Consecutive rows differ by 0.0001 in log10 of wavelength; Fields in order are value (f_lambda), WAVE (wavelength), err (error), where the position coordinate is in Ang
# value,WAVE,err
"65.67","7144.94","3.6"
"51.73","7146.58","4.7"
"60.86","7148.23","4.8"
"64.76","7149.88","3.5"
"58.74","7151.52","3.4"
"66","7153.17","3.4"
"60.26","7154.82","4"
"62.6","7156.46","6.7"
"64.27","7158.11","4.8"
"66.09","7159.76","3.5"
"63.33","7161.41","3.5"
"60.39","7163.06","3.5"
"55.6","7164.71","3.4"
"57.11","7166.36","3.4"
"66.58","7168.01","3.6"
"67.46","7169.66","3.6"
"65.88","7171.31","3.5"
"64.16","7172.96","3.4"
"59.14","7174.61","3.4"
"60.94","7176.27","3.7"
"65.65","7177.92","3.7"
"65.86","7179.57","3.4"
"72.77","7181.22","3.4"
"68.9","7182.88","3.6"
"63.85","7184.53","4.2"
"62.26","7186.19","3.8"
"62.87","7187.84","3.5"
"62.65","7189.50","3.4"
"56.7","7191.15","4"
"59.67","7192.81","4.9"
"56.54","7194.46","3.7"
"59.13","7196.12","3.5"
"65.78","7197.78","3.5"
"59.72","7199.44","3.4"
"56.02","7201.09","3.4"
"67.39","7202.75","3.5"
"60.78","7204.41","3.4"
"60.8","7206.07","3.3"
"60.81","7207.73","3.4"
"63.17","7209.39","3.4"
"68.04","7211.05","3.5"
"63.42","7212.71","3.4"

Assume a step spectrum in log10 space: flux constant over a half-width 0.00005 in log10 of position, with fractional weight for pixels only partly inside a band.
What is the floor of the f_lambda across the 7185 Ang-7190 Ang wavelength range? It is 62.26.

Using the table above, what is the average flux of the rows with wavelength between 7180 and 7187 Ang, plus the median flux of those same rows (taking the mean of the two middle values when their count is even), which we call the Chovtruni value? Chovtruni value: 133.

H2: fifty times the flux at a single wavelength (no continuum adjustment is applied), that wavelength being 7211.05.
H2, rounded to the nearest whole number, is 3402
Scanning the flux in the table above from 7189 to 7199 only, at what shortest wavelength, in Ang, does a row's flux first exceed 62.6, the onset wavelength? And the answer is 7189.50 Ang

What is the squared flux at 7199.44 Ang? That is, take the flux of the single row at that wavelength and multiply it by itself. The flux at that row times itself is 3566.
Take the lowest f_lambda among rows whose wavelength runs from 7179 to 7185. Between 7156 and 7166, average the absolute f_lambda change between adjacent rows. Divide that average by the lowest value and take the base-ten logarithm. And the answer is -1.36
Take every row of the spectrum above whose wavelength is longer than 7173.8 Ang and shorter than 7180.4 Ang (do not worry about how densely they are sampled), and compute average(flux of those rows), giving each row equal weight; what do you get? 62.9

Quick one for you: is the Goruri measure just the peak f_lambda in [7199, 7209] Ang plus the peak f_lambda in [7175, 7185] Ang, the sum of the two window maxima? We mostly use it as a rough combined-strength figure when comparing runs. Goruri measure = 140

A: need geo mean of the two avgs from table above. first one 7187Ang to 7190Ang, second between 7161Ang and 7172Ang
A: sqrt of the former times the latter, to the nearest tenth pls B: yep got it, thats 62.5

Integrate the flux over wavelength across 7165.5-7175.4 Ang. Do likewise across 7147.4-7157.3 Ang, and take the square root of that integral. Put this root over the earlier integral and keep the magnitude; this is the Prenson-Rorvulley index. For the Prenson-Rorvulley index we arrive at 0.0395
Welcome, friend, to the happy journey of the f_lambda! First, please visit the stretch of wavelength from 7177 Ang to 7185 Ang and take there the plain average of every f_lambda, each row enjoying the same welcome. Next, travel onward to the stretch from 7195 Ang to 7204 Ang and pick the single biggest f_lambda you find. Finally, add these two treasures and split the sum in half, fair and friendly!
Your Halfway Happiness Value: 67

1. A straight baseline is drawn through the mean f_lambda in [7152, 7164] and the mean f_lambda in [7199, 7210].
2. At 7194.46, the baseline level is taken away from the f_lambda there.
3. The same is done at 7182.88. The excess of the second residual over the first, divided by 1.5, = 7.9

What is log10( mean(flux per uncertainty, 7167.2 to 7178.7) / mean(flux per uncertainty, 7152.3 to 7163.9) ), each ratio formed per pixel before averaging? 0.055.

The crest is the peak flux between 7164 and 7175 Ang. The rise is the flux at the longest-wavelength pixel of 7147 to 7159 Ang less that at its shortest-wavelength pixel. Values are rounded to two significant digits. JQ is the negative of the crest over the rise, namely -20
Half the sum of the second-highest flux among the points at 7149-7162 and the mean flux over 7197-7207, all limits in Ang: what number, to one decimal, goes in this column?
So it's 63.9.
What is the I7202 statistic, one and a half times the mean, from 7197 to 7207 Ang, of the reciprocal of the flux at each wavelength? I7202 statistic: 0.0244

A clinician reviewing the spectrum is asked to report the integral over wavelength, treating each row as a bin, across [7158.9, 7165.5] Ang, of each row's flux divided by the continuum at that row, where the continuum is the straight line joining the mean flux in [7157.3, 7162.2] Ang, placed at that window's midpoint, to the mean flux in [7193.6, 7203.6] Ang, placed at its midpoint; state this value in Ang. 6.3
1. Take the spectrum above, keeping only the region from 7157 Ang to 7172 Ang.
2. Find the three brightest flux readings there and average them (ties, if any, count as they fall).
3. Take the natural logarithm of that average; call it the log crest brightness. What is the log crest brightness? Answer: 4.200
